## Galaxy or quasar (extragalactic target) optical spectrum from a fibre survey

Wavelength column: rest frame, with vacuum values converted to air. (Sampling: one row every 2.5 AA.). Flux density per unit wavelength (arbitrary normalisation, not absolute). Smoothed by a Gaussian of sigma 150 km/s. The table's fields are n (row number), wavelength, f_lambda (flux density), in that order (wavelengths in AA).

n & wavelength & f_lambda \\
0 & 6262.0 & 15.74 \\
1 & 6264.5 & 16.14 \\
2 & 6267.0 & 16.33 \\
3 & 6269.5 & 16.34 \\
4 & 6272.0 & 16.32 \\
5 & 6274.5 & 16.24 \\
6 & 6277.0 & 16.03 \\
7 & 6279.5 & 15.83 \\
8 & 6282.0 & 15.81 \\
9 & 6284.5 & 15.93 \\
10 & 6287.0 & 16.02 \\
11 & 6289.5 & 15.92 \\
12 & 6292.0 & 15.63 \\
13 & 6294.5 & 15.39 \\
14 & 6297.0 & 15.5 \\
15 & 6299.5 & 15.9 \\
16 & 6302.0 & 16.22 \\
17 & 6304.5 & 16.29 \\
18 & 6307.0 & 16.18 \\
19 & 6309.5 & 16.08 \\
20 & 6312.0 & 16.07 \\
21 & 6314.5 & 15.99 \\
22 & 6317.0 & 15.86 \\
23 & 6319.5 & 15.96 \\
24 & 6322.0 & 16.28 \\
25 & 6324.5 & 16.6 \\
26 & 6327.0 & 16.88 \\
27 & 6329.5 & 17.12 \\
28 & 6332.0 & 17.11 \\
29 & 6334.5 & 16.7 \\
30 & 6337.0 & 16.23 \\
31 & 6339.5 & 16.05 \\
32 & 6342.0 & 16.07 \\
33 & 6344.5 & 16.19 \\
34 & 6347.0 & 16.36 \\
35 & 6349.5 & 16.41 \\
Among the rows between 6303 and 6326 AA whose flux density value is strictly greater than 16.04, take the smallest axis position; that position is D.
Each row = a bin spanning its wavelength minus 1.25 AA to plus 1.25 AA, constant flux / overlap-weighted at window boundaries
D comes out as 6304.5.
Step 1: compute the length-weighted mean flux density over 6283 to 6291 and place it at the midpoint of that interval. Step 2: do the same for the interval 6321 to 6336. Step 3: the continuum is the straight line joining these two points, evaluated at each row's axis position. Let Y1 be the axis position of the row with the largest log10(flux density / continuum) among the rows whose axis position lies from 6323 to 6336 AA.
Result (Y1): 6329.5 AA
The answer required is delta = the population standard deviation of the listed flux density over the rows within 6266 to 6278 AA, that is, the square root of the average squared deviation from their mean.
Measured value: 0.12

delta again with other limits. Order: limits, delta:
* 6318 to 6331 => 0.41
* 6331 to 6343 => 0.41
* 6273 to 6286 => 0.16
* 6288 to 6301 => 0.21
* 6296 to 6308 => 0.29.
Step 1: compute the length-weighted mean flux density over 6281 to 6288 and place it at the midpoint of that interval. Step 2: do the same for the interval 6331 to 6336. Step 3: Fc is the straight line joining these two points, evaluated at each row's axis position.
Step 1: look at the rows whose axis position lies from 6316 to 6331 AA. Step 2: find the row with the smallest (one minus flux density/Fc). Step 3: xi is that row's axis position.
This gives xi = 6329.5 AA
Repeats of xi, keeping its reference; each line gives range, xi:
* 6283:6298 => 6287.0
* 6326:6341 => 6329.5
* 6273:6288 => 6274.5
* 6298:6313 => 6304.5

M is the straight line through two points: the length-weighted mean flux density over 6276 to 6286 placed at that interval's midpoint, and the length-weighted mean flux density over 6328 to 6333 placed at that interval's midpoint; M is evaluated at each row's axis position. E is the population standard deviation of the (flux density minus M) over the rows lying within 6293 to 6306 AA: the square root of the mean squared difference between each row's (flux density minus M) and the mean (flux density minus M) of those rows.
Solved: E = 0.28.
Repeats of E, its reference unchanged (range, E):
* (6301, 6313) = 0.16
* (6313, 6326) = 0.20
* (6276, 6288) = 0.12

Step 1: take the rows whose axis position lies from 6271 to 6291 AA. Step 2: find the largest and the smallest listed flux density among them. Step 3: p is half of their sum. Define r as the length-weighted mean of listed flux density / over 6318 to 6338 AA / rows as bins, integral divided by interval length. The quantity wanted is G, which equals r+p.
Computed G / 32.67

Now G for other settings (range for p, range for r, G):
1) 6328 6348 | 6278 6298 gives 32.35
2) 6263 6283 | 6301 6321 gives 32.16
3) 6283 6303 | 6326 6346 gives 32.34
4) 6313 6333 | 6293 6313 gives 32.44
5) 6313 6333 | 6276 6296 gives 32.30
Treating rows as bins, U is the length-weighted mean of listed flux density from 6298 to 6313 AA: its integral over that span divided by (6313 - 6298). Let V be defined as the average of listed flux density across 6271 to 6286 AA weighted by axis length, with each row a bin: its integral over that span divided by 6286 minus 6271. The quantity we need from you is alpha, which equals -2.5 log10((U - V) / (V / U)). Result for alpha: 2.6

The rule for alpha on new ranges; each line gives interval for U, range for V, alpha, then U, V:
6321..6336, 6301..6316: 0.4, 16.8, 16.13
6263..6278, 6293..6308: 1.2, 16.2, 15.90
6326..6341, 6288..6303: 0.0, 16.7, 15.76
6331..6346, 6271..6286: 1.1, 16.4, 16.02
